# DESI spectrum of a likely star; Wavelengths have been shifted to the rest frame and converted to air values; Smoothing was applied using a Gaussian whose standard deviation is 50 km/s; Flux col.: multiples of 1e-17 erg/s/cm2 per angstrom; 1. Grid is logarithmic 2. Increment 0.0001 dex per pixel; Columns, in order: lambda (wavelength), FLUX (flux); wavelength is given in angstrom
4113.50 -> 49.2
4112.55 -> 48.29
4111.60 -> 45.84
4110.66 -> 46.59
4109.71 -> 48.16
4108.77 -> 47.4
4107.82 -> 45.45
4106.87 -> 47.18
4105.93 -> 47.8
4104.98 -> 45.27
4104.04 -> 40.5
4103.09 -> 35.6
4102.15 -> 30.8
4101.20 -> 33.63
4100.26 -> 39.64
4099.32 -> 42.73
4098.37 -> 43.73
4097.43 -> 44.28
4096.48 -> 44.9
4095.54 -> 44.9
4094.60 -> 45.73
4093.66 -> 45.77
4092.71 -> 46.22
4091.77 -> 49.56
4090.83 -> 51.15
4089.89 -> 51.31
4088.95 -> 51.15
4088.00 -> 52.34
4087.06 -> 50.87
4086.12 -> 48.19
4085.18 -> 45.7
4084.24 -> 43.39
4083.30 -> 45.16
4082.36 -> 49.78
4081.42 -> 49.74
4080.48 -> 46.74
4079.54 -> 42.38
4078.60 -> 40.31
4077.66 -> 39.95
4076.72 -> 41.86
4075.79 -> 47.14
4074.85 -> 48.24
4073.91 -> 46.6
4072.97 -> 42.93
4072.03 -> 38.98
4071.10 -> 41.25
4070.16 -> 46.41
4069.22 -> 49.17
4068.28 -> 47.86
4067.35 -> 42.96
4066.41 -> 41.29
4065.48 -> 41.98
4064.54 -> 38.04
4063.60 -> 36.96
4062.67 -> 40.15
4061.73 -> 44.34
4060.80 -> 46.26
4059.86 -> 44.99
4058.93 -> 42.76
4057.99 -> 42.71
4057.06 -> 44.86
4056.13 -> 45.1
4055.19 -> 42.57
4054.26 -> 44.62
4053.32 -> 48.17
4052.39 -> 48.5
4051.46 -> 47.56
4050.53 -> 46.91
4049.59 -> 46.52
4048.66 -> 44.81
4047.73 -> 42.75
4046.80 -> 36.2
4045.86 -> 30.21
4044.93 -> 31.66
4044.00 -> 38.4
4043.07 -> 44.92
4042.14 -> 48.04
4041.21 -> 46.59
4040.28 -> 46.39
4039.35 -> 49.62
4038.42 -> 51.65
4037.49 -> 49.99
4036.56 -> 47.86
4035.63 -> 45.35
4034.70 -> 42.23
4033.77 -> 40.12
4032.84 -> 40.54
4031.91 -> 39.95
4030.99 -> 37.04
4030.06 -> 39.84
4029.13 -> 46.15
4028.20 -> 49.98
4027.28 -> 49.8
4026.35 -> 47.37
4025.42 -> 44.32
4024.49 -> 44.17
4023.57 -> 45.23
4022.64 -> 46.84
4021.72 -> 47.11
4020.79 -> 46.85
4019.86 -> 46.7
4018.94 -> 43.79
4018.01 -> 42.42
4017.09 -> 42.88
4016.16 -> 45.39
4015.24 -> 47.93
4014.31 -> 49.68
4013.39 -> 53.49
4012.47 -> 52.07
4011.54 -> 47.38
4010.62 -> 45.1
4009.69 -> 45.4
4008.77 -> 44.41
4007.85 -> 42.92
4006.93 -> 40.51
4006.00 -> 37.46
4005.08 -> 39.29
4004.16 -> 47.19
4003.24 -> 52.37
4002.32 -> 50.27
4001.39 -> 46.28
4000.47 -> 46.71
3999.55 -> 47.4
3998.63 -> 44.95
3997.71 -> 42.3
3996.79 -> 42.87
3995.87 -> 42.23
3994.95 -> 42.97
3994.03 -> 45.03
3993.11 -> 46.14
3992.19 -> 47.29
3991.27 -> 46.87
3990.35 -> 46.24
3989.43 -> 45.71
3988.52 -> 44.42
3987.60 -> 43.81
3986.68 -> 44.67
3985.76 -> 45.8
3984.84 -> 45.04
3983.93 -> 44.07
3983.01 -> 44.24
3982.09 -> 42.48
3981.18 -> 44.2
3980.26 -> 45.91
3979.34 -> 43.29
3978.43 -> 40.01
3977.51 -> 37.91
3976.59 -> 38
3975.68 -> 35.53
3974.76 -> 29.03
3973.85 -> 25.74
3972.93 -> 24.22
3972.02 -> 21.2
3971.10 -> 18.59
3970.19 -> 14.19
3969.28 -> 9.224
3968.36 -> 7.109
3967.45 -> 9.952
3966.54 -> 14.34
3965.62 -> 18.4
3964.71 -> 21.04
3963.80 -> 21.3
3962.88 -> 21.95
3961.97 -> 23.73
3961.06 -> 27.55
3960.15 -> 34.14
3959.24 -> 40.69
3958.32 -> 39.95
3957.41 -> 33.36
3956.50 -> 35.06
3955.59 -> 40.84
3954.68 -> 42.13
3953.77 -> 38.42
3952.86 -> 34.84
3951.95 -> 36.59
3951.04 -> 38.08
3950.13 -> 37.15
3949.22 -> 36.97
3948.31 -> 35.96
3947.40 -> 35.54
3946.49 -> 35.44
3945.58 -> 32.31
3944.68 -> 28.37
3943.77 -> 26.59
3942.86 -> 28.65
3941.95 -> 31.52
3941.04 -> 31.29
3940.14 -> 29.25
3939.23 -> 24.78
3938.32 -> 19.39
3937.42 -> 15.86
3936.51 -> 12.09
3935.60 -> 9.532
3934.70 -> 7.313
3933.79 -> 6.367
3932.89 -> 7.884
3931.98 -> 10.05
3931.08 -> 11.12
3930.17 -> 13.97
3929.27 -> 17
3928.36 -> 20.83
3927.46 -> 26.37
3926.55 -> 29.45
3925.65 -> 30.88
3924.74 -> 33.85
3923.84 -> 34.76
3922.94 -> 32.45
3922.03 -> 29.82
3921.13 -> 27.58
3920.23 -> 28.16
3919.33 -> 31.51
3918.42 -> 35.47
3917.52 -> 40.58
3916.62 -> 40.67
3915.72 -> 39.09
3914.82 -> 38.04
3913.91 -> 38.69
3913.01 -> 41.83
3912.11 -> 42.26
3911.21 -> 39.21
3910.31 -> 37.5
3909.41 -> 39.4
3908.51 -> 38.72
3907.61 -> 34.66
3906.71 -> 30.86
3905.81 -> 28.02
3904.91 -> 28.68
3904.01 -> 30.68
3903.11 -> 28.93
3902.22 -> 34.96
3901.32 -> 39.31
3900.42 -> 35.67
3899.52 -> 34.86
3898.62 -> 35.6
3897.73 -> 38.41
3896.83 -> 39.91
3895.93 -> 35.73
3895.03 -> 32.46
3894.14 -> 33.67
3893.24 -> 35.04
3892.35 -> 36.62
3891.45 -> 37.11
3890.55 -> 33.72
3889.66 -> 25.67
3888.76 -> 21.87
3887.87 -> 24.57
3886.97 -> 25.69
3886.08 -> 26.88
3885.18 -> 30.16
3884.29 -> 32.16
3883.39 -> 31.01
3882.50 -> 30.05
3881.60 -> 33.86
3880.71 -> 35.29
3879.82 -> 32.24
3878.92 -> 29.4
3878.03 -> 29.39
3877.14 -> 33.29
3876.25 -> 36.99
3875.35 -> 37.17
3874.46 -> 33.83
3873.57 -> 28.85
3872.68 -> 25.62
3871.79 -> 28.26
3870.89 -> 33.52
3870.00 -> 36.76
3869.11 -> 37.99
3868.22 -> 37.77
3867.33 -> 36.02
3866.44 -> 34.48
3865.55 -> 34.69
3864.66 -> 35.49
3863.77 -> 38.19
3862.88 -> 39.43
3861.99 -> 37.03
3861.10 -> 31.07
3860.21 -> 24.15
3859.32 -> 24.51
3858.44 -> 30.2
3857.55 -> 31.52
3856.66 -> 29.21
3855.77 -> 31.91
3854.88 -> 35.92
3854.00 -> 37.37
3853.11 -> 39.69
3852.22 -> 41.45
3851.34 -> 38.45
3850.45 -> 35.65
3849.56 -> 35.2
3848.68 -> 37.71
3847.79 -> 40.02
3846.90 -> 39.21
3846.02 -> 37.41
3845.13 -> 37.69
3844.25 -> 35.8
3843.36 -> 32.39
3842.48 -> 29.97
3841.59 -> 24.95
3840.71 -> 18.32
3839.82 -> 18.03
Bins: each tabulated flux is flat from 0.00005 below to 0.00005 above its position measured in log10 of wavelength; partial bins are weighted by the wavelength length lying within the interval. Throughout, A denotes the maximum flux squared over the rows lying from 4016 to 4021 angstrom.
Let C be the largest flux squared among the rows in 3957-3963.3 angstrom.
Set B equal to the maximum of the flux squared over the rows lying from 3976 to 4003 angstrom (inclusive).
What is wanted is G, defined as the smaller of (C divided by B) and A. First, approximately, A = 2195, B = 2527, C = 1656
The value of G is 0.7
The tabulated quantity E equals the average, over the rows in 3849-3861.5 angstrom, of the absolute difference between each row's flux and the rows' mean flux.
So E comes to 4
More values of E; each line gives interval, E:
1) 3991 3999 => 2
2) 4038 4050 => 5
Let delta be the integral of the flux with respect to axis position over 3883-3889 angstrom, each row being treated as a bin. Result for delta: 166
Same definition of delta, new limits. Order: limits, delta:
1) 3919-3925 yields 187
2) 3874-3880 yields 199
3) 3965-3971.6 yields 88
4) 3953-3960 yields 268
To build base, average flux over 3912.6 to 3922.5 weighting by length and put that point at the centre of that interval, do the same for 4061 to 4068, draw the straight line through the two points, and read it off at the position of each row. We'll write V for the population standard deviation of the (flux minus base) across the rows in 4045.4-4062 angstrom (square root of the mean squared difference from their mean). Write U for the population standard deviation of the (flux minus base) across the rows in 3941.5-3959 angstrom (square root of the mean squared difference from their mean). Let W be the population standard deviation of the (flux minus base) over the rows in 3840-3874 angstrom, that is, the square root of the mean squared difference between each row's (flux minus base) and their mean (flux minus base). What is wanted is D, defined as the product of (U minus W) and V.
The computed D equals -6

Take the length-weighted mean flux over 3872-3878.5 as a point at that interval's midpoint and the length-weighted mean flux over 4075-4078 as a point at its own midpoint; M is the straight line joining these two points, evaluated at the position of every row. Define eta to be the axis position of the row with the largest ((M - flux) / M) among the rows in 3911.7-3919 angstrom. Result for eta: 3918.42 angstrom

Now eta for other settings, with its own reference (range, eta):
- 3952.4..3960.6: 3957.41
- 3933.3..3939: 3933.79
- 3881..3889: 3888.76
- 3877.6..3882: 3878.92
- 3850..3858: 3856.66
